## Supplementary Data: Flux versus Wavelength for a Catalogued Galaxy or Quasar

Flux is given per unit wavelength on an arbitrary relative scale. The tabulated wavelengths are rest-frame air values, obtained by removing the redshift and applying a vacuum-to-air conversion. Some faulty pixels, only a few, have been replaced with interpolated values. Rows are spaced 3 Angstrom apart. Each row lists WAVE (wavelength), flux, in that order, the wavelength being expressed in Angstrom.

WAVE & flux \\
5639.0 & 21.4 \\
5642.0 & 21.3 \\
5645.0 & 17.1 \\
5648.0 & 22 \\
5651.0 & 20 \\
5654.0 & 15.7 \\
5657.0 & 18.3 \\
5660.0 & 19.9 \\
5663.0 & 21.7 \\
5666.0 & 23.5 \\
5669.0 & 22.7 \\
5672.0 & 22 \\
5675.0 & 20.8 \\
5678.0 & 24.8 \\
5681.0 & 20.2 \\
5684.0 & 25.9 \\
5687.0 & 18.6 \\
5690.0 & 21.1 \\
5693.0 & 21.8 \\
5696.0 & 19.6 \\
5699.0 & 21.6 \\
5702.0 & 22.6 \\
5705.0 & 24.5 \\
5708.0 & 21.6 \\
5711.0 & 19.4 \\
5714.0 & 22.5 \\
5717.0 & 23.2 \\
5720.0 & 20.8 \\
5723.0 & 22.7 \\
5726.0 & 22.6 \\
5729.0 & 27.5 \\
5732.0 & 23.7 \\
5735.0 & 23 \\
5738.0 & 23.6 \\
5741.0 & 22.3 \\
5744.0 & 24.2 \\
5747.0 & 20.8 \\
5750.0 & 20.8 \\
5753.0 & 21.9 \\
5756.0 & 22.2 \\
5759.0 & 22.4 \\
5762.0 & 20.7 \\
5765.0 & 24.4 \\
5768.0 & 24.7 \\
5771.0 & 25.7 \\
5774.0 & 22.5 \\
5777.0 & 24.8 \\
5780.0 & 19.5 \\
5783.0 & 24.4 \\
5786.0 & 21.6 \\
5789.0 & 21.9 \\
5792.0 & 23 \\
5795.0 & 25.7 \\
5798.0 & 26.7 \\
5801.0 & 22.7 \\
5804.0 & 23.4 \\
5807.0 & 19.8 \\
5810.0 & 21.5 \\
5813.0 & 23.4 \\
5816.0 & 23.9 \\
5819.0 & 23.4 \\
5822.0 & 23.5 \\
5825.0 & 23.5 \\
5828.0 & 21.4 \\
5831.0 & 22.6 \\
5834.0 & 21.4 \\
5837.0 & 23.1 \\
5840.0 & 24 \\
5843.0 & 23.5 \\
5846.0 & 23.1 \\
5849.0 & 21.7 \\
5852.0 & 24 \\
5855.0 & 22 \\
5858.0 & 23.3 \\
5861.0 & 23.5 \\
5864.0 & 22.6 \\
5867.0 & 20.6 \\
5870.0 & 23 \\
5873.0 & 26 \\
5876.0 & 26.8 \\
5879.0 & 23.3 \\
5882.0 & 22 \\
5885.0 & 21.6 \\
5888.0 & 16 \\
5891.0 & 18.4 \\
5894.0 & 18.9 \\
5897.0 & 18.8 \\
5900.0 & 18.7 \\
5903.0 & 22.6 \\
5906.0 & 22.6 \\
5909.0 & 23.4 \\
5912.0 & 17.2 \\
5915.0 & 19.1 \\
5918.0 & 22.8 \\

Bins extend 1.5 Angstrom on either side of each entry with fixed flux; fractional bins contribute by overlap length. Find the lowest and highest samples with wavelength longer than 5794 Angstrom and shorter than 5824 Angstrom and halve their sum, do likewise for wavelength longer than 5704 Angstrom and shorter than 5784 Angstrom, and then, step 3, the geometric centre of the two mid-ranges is 23.3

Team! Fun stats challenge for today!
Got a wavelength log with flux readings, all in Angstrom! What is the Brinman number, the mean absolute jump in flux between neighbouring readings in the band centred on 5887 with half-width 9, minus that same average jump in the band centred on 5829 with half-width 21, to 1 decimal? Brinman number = 1.1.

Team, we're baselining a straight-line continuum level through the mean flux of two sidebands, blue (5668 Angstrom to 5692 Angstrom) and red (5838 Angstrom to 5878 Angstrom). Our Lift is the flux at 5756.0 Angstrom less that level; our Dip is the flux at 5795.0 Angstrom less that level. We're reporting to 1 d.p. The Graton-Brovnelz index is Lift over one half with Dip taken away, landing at 0.2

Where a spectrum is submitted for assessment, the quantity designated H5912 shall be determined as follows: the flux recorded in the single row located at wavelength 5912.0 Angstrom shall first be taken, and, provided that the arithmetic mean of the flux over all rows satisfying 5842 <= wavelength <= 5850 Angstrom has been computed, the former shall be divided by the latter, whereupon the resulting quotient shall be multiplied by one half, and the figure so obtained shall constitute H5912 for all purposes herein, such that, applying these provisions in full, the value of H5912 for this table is 0.38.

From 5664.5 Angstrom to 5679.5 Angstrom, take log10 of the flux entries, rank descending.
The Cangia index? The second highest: 1.37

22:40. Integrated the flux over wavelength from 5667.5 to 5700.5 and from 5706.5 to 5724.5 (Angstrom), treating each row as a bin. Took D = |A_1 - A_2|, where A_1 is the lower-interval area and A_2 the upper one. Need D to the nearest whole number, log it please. 327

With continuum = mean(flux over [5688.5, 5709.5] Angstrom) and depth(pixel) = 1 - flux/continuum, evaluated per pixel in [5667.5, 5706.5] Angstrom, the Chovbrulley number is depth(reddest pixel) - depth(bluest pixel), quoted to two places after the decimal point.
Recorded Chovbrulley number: -0.08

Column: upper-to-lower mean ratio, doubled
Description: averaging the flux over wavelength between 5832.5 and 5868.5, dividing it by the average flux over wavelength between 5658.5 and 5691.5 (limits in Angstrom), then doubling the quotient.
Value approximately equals 2.07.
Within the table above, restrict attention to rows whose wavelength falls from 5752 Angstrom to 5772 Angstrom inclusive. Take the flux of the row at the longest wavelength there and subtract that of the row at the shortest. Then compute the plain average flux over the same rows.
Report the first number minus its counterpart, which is -19.3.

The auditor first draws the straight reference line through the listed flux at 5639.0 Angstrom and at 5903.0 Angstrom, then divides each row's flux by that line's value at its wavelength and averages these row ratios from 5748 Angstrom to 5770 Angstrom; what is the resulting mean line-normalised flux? 1.02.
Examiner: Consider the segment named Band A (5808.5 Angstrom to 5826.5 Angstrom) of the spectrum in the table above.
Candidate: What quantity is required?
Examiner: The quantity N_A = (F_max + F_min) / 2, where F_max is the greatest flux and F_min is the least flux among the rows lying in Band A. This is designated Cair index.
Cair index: 22.7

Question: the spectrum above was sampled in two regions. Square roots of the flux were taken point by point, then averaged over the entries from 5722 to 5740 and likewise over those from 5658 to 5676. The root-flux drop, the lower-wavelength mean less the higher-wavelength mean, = -0.2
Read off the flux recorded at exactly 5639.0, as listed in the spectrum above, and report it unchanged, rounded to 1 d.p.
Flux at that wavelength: 21.4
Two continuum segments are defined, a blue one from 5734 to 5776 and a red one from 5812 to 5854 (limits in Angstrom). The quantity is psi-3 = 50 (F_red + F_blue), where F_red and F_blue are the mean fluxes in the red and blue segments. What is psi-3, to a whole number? 2292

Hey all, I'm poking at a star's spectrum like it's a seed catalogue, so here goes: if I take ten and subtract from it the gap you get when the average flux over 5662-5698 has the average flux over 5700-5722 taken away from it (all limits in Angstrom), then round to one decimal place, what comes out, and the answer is 10.2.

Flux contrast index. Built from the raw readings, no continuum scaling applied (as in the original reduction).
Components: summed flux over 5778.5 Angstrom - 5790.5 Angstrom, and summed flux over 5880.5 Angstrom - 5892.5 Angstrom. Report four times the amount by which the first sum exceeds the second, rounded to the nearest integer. 38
